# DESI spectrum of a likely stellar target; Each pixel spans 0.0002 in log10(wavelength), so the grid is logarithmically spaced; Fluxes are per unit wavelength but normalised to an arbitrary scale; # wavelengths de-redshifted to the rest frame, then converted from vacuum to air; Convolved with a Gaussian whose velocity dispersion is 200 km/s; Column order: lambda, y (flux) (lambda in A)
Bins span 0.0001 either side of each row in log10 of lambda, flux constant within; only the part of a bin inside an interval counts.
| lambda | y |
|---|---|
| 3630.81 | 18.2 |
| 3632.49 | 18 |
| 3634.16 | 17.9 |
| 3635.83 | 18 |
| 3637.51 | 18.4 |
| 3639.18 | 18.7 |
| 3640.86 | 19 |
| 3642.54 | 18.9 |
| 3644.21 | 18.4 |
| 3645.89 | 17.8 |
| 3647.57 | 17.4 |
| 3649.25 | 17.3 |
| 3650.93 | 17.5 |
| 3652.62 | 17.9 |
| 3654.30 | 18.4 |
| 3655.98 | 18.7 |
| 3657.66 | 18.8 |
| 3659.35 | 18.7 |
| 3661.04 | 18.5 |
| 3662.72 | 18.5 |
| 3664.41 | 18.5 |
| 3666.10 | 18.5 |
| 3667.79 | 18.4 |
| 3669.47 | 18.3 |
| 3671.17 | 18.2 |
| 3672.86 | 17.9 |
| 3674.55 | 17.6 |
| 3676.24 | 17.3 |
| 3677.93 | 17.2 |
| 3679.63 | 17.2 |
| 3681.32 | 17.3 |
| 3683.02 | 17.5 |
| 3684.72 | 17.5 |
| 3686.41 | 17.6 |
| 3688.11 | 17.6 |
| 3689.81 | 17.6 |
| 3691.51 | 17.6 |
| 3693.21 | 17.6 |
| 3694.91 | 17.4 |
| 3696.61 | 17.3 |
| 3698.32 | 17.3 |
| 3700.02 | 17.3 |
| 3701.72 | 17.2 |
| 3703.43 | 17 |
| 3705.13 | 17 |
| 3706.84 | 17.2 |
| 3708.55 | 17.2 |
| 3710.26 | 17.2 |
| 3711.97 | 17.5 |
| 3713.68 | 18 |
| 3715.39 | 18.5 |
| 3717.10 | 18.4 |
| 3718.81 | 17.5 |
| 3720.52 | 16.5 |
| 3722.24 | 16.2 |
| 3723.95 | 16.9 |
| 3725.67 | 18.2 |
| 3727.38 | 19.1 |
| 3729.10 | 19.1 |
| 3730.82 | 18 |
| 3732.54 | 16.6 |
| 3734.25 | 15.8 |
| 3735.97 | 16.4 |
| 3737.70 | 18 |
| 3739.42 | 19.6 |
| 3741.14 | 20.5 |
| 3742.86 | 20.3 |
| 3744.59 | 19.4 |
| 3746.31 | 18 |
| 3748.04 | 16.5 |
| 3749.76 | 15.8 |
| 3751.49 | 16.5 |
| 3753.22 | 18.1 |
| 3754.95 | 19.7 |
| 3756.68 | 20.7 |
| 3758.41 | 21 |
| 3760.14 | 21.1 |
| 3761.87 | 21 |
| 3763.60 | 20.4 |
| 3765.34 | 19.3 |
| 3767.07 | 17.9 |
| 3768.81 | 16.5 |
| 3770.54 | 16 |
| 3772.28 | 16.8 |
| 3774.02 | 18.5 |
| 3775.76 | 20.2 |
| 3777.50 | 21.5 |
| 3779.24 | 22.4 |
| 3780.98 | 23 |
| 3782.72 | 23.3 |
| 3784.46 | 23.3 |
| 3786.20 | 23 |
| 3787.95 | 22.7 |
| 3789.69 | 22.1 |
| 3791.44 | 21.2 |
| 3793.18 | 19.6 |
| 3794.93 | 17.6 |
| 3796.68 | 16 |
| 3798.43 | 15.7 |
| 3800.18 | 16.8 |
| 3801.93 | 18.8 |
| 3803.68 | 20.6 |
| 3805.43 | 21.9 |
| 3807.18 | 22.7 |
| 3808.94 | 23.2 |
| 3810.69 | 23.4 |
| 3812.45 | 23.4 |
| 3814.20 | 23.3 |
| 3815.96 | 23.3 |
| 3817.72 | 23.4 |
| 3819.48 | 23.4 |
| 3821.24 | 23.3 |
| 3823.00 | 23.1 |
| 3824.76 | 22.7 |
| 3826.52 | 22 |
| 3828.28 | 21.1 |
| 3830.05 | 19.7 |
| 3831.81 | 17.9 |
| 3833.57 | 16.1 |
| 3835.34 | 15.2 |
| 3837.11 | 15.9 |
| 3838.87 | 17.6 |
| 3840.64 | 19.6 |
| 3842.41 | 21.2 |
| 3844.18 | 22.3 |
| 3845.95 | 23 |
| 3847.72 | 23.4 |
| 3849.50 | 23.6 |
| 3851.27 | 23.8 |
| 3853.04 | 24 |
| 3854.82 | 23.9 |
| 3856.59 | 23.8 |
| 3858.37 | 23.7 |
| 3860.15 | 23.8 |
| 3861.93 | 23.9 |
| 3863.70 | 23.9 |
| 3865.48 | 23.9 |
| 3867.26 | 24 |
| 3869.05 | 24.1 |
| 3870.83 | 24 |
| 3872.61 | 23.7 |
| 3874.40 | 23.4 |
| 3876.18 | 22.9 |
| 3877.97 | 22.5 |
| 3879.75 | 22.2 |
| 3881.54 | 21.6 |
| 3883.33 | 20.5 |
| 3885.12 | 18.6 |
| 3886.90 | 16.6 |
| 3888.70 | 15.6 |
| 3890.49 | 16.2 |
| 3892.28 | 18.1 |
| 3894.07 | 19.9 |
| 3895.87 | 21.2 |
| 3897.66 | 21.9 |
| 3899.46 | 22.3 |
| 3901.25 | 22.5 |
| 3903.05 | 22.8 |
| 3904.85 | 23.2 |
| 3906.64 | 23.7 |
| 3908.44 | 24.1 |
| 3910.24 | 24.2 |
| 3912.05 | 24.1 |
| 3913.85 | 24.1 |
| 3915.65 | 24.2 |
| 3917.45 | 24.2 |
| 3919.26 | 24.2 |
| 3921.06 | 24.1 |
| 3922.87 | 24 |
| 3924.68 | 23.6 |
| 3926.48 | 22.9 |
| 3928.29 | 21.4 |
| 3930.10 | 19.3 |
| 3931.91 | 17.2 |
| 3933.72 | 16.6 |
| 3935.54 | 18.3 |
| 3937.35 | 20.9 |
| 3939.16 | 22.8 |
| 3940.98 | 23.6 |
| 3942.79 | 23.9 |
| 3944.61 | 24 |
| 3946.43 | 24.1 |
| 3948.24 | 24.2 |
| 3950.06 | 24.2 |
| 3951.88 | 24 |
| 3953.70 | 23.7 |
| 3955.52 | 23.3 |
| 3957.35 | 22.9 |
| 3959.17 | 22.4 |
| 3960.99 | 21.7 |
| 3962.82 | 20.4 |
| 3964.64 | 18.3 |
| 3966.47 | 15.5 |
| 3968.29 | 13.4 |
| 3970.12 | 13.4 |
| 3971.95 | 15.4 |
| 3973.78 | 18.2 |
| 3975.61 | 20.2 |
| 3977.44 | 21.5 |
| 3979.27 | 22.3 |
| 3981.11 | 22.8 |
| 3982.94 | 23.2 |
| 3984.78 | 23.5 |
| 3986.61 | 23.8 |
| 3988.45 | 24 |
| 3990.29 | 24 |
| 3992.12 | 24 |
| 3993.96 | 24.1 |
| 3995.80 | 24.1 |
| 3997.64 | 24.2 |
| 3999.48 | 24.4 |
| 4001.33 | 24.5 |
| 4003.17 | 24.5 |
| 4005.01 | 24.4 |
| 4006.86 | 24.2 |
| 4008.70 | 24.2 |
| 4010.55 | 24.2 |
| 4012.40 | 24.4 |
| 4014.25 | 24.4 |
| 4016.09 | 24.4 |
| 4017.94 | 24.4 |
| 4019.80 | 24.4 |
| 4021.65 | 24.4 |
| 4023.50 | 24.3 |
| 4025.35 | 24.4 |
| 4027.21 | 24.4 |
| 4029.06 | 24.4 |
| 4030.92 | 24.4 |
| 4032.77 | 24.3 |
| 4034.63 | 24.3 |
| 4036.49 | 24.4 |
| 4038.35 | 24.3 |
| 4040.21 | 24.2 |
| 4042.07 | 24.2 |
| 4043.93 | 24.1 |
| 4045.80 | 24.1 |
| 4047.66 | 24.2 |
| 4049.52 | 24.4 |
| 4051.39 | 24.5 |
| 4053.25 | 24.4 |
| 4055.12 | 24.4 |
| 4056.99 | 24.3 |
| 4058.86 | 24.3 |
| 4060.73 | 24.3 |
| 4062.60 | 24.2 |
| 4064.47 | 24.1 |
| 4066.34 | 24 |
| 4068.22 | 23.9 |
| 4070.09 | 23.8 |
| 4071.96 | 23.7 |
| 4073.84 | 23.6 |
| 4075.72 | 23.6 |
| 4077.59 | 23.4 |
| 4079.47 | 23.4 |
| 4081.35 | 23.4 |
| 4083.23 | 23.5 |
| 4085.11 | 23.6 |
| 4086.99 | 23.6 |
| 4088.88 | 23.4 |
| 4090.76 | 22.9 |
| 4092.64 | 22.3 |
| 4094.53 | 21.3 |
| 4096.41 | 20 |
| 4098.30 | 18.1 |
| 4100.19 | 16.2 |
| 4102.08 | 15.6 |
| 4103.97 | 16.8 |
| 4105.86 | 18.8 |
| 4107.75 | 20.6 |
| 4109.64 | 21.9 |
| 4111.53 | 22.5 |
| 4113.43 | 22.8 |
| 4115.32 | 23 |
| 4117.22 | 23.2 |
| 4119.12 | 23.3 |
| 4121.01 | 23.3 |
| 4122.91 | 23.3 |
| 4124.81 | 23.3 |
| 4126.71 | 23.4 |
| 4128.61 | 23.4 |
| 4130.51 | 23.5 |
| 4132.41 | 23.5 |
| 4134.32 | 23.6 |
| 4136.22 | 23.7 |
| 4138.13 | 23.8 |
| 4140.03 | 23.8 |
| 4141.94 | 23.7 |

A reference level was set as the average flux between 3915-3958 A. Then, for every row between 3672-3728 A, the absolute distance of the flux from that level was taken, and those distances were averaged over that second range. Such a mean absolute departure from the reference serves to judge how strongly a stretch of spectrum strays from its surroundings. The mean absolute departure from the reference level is 5.1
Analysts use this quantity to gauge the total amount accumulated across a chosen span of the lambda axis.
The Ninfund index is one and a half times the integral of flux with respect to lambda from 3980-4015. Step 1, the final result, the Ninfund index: 1262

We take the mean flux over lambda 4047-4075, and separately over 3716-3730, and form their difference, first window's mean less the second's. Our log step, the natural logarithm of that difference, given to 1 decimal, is 1.9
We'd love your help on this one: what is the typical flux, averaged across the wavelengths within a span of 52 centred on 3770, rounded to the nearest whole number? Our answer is 20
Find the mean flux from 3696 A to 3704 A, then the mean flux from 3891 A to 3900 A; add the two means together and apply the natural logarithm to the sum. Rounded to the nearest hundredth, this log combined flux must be 3.63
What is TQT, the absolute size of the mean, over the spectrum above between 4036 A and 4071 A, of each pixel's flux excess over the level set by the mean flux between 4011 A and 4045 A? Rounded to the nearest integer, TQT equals 0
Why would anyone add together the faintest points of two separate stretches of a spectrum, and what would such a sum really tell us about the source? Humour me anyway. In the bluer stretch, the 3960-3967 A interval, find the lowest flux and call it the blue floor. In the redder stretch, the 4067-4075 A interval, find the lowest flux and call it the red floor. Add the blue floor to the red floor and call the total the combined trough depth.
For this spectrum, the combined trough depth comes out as 39.1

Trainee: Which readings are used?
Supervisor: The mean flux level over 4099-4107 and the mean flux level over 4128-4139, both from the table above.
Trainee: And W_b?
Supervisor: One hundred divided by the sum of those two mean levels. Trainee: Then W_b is 2.47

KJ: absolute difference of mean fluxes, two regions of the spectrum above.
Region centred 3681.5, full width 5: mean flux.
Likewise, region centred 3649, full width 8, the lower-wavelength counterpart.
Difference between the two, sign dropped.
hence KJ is 0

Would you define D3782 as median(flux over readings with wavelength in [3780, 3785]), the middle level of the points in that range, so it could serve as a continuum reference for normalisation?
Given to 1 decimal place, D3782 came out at 23.3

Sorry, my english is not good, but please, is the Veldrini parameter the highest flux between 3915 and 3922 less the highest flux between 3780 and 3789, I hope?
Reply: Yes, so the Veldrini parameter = 0.9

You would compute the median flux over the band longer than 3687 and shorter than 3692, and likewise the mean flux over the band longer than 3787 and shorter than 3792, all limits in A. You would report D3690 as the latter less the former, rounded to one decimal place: 4.4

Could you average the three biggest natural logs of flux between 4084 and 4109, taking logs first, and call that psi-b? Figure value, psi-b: 3.16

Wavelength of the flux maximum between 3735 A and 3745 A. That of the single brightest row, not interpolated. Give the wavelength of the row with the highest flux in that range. 3741.14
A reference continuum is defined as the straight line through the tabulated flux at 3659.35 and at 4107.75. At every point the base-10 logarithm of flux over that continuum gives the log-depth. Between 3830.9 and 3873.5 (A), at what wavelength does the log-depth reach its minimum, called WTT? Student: 3835.34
